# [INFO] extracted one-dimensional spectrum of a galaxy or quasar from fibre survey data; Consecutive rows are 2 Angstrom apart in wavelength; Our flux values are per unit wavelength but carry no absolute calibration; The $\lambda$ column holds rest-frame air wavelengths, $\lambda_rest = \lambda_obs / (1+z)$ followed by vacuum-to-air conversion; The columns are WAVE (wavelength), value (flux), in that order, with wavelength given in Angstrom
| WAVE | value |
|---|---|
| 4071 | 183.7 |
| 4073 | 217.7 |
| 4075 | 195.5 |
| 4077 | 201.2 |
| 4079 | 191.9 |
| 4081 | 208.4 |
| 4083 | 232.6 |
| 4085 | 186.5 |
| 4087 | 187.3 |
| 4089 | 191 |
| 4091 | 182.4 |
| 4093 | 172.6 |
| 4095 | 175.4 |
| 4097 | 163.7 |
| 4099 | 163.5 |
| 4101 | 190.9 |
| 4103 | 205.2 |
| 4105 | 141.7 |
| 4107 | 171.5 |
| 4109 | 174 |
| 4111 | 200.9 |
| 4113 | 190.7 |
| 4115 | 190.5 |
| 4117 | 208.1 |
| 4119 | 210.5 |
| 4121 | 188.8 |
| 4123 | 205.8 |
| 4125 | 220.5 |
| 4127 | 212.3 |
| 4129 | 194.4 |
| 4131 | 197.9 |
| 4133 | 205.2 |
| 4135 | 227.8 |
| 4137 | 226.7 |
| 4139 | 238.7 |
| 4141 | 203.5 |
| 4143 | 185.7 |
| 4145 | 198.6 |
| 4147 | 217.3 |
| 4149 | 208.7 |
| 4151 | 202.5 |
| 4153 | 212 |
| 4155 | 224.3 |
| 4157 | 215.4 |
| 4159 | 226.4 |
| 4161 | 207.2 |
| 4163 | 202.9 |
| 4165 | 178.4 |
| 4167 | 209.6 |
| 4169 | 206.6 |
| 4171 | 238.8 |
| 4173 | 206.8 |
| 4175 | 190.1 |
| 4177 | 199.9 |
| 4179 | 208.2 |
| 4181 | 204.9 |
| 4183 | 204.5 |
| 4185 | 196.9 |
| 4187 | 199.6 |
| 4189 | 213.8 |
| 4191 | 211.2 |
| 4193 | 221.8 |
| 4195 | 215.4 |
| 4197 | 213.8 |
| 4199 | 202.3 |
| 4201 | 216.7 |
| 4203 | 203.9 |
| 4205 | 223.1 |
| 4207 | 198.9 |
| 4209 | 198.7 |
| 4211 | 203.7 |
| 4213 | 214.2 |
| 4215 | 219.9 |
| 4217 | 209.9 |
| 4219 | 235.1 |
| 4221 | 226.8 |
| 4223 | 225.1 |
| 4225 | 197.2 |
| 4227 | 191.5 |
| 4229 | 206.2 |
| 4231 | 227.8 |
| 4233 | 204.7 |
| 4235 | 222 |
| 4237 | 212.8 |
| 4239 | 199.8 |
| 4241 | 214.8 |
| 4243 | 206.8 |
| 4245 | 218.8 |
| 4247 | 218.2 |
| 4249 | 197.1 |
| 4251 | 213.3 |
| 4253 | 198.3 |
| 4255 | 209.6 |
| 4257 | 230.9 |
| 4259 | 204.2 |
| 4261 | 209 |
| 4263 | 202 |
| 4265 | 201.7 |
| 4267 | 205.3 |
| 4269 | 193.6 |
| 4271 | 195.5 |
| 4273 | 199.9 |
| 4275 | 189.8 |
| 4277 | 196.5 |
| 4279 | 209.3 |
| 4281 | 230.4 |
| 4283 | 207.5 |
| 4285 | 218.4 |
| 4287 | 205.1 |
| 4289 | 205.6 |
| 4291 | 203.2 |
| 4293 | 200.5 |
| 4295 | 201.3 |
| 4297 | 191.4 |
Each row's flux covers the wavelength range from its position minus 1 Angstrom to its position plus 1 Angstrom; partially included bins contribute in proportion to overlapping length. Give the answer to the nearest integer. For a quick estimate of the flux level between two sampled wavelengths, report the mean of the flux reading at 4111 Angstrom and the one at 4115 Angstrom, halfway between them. 196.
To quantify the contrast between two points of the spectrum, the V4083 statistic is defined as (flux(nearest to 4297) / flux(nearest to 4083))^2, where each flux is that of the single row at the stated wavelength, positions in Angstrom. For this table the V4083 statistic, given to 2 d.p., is 0.68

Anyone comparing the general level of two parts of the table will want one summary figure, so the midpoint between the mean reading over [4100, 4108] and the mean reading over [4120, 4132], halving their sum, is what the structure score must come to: 190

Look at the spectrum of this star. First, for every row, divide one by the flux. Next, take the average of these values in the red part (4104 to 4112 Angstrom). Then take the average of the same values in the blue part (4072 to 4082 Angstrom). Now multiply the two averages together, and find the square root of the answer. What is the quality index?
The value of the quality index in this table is 0.0054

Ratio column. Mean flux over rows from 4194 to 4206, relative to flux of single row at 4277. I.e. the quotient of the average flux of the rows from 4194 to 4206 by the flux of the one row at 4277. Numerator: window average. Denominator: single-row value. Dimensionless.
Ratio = 1.08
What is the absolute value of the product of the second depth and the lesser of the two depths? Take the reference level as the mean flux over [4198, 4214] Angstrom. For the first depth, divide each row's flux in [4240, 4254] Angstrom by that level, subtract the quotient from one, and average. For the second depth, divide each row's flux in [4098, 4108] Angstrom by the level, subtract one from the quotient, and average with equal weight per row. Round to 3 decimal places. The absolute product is 0.025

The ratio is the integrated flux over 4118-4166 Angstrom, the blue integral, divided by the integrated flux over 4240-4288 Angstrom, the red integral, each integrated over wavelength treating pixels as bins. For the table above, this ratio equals 1.01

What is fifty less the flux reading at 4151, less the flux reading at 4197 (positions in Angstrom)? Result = -366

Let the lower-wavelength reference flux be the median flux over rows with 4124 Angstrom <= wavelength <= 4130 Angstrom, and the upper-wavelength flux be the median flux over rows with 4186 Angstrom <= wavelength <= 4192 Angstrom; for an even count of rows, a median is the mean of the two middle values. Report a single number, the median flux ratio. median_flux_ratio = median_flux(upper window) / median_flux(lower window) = 0.99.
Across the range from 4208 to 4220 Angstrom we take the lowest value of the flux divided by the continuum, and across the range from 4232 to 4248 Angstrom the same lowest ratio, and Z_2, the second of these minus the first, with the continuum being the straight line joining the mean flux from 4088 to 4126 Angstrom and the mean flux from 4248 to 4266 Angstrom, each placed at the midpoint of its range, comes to -0.015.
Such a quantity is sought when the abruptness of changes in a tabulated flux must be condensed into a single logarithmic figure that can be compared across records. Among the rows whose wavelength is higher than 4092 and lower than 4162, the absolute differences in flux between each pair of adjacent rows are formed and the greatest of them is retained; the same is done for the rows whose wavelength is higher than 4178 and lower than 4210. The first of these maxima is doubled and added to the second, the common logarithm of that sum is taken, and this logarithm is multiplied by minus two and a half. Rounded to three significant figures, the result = -5.45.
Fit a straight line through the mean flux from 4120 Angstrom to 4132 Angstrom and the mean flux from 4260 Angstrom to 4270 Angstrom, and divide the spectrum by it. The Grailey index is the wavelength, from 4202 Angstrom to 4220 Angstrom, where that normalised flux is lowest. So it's 4209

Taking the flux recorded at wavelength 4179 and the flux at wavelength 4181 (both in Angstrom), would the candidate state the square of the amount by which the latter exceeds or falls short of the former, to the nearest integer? 11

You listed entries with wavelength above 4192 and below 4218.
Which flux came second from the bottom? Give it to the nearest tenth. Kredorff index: 198.9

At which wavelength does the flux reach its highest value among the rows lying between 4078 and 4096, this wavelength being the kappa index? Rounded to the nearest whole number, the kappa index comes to 4083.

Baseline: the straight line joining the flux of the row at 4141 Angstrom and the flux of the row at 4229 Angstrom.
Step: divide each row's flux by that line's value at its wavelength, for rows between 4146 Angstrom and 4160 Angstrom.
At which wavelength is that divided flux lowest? 4151 Angstrom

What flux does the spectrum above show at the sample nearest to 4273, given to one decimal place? 199.9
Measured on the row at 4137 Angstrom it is 226.7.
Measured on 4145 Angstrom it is 198.6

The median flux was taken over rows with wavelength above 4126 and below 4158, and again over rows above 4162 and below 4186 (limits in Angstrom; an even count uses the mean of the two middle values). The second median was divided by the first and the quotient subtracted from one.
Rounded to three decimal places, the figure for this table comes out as 0.027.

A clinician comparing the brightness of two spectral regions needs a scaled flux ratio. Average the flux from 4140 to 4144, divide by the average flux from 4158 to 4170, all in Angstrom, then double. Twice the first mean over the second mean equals 1.90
